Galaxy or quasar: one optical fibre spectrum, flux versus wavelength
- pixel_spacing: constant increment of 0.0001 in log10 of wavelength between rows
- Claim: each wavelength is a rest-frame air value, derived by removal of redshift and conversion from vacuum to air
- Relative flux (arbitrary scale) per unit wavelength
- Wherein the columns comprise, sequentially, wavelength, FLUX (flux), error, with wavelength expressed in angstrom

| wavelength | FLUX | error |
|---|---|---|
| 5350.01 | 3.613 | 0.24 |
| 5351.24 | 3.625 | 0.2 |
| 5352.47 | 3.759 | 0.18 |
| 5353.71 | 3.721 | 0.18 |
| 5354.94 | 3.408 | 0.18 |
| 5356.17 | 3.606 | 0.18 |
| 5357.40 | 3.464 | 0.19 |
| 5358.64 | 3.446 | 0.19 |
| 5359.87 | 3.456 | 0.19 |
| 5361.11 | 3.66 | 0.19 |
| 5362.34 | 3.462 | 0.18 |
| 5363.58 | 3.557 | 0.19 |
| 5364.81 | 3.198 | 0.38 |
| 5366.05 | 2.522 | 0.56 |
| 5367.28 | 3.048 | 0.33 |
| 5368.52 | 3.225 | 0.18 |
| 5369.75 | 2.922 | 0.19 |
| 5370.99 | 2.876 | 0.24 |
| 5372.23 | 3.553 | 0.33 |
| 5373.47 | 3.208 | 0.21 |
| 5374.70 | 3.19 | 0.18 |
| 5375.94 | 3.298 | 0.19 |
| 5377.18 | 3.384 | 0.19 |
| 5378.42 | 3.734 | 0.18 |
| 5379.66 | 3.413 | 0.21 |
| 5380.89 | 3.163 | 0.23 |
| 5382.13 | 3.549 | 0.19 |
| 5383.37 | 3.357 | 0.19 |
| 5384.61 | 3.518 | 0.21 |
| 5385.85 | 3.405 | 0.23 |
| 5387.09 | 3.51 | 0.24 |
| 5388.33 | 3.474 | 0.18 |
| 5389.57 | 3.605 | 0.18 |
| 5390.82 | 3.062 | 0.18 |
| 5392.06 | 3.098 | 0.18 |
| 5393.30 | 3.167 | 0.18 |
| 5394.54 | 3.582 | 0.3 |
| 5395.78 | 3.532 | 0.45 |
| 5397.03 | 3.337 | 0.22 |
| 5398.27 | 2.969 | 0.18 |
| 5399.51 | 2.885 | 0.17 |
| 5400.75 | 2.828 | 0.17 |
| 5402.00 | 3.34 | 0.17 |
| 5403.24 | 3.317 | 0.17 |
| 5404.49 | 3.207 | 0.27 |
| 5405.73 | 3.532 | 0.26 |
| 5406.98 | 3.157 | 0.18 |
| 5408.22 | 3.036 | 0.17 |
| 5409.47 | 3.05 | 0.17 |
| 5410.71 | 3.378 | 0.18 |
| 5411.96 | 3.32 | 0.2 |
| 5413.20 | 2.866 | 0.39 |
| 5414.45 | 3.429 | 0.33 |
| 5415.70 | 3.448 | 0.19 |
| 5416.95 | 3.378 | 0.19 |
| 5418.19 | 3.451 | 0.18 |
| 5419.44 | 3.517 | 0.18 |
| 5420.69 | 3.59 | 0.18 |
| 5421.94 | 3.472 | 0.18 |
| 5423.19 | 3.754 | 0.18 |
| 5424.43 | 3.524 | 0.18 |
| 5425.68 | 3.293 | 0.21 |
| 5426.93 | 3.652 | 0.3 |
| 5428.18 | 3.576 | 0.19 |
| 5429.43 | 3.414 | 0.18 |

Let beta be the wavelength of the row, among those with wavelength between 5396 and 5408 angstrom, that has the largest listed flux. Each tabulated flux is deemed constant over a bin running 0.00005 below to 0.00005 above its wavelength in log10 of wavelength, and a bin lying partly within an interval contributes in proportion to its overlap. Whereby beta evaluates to 5405.73 angstrom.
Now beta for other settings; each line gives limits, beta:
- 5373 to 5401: 5378.42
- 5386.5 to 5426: 5423.19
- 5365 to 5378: 5372.23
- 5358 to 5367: 5361.11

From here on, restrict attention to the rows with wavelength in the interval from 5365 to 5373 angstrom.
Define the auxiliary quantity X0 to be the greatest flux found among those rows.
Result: 3.553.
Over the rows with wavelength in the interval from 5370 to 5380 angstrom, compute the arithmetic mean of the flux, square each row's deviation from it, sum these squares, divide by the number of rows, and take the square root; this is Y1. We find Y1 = 0.241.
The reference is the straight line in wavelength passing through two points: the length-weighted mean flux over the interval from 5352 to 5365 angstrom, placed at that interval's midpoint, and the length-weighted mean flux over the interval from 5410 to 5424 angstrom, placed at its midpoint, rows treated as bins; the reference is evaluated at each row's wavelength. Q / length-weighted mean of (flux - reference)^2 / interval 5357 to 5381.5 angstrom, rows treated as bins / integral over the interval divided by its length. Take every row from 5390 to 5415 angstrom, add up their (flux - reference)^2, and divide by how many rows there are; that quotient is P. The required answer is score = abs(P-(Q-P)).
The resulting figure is 0.09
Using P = 0.109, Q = 0.13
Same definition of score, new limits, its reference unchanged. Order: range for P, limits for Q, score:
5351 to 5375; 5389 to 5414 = 0.14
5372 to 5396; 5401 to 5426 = 0.03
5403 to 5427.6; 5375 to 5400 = 0.04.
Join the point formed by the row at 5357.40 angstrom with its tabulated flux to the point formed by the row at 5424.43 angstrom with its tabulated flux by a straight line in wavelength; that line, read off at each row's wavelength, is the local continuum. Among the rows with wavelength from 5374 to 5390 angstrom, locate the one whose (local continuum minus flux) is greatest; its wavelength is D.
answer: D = 5380.89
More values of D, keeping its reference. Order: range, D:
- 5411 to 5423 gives 5413.20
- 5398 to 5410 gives 5400.75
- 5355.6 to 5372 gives 5366.05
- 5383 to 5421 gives 5400.75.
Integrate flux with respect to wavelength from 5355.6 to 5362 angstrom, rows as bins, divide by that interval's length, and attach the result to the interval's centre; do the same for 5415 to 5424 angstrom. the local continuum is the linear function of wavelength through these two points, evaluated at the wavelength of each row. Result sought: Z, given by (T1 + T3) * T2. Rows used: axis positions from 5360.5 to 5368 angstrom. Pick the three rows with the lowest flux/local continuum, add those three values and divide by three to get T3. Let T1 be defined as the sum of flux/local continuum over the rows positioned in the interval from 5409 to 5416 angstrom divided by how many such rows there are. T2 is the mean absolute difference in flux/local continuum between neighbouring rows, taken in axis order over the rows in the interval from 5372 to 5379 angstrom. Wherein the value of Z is 0.09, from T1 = 0.92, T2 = 0.05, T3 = 0.830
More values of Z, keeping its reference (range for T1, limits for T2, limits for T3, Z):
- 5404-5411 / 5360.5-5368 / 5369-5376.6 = 0.19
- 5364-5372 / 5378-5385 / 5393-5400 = 0.13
